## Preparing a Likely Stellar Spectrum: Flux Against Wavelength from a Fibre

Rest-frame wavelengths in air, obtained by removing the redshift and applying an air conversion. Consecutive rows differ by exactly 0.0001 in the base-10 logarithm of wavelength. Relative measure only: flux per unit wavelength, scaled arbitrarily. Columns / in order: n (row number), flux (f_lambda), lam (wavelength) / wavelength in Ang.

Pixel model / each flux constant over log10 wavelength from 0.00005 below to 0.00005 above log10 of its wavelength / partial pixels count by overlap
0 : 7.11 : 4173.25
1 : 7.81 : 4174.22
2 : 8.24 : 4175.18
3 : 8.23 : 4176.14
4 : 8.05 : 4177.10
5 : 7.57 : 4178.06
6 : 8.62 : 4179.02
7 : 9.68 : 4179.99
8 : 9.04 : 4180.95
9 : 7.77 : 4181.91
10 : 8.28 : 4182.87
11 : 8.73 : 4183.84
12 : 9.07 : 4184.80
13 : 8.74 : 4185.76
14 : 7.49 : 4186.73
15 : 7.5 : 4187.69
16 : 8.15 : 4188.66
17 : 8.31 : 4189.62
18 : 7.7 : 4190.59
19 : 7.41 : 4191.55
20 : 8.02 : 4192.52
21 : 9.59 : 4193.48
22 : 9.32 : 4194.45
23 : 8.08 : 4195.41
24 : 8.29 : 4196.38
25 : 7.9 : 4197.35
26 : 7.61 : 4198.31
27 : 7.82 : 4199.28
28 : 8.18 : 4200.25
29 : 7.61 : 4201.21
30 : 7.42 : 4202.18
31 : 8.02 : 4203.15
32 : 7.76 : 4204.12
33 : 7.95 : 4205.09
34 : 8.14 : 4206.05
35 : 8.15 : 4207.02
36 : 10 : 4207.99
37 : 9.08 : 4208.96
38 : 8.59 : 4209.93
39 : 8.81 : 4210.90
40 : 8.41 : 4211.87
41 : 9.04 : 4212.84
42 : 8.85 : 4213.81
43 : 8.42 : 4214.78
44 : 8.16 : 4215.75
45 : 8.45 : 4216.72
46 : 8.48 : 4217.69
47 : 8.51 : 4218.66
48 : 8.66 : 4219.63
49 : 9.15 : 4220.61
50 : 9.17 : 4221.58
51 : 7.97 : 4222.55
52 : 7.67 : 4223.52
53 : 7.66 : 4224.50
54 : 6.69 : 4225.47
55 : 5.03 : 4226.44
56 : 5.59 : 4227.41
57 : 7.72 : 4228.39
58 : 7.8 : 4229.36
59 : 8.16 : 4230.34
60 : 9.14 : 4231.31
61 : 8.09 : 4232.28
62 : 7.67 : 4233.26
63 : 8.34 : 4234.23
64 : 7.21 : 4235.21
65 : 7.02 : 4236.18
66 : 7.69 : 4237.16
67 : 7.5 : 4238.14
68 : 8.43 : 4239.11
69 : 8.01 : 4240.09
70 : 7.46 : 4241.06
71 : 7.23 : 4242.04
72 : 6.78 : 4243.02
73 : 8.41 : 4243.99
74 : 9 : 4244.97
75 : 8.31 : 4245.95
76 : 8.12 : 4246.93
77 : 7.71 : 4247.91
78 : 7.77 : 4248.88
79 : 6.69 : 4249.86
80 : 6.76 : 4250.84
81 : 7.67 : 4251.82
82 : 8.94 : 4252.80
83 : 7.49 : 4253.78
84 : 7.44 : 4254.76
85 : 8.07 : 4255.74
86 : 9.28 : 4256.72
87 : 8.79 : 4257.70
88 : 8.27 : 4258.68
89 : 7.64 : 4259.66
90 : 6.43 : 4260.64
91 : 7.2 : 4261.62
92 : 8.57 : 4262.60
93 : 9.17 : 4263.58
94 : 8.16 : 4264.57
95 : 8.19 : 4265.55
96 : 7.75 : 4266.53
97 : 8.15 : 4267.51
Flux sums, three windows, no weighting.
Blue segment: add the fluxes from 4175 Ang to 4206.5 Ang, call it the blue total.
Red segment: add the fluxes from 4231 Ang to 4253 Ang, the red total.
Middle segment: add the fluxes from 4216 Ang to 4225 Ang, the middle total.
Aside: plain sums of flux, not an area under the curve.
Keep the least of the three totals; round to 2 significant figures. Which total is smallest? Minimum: 76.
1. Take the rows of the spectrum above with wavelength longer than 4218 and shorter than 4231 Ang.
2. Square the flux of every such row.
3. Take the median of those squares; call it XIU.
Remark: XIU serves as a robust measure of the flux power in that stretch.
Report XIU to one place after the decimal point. 60.8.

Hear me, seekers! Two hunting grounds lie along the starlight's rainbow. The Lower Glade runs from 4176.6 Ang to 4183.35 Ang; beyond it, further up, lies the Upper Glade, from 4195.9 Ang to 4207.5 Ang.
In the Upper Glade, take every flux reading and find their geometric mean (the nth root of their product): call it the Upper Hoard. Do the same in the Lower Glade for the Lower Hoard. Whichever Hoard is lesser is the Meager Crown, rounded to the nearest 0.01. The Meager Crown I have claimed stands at 7.90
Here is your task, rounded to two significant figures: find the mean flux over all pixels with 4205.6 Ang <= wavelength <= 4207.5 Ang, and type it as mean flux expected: 8.1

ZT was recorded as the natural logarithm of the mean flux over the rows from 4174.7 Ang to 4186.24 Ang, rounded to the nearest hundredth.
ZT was 2.14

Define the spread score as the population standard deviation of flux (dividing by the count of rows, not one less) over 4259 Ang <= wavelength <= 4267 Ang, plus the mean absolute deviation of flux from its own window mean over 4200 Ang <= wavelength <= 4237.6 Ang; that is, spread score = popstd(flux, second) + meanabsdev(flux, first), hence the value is 1.43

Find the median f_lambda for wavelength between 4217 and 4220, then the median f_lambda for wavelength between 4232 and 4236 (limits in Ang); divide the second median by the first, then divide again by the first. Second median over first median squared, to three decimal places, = 0.109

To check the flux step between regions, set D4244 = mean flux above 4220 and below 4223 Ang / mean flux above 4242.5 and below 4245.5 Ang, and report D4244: 1.09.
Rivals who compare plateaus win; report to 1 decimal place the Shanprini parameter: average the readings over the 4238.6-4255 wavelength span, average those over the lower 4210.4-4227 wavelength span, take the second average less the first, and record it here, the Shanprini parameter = 0.4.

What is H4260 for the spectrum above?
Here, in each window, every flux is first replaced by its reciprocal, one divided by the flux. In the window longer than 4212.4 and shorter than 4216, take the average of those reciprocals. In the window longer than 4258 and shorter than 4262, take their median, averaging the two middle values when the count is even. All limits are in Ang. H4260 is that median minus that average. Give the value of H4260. 0.019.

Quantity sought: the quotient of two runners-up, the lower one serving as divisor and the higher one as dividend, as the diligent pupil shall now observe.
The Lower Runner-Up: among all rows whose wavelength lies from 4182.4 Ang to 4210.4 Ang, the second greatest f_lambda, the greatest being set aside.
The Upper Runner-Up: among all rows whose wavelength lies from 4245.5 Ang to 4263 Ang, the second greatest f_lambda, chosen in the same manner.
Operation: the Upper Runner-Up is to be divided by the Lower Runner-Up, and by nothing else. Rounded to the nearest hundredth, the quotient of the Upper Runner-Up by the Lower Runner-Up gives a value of 0.93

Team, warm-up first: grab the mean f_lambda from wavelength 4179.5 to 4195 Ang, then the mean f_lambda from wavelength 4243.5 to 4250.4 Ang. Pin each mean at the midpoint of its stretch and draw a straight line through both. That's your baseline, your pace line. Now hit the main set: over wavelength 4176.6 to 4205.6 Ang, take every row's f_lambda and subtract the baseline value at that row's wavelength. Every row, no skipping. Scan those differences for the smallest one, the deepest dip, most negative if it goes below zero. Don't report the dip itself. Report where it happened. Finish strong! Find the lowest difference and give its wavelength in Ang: 4191.55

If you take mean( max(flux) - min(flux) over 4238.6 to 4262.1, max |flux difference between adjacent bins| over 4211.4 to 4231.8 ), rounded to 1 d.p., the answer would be 2.5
